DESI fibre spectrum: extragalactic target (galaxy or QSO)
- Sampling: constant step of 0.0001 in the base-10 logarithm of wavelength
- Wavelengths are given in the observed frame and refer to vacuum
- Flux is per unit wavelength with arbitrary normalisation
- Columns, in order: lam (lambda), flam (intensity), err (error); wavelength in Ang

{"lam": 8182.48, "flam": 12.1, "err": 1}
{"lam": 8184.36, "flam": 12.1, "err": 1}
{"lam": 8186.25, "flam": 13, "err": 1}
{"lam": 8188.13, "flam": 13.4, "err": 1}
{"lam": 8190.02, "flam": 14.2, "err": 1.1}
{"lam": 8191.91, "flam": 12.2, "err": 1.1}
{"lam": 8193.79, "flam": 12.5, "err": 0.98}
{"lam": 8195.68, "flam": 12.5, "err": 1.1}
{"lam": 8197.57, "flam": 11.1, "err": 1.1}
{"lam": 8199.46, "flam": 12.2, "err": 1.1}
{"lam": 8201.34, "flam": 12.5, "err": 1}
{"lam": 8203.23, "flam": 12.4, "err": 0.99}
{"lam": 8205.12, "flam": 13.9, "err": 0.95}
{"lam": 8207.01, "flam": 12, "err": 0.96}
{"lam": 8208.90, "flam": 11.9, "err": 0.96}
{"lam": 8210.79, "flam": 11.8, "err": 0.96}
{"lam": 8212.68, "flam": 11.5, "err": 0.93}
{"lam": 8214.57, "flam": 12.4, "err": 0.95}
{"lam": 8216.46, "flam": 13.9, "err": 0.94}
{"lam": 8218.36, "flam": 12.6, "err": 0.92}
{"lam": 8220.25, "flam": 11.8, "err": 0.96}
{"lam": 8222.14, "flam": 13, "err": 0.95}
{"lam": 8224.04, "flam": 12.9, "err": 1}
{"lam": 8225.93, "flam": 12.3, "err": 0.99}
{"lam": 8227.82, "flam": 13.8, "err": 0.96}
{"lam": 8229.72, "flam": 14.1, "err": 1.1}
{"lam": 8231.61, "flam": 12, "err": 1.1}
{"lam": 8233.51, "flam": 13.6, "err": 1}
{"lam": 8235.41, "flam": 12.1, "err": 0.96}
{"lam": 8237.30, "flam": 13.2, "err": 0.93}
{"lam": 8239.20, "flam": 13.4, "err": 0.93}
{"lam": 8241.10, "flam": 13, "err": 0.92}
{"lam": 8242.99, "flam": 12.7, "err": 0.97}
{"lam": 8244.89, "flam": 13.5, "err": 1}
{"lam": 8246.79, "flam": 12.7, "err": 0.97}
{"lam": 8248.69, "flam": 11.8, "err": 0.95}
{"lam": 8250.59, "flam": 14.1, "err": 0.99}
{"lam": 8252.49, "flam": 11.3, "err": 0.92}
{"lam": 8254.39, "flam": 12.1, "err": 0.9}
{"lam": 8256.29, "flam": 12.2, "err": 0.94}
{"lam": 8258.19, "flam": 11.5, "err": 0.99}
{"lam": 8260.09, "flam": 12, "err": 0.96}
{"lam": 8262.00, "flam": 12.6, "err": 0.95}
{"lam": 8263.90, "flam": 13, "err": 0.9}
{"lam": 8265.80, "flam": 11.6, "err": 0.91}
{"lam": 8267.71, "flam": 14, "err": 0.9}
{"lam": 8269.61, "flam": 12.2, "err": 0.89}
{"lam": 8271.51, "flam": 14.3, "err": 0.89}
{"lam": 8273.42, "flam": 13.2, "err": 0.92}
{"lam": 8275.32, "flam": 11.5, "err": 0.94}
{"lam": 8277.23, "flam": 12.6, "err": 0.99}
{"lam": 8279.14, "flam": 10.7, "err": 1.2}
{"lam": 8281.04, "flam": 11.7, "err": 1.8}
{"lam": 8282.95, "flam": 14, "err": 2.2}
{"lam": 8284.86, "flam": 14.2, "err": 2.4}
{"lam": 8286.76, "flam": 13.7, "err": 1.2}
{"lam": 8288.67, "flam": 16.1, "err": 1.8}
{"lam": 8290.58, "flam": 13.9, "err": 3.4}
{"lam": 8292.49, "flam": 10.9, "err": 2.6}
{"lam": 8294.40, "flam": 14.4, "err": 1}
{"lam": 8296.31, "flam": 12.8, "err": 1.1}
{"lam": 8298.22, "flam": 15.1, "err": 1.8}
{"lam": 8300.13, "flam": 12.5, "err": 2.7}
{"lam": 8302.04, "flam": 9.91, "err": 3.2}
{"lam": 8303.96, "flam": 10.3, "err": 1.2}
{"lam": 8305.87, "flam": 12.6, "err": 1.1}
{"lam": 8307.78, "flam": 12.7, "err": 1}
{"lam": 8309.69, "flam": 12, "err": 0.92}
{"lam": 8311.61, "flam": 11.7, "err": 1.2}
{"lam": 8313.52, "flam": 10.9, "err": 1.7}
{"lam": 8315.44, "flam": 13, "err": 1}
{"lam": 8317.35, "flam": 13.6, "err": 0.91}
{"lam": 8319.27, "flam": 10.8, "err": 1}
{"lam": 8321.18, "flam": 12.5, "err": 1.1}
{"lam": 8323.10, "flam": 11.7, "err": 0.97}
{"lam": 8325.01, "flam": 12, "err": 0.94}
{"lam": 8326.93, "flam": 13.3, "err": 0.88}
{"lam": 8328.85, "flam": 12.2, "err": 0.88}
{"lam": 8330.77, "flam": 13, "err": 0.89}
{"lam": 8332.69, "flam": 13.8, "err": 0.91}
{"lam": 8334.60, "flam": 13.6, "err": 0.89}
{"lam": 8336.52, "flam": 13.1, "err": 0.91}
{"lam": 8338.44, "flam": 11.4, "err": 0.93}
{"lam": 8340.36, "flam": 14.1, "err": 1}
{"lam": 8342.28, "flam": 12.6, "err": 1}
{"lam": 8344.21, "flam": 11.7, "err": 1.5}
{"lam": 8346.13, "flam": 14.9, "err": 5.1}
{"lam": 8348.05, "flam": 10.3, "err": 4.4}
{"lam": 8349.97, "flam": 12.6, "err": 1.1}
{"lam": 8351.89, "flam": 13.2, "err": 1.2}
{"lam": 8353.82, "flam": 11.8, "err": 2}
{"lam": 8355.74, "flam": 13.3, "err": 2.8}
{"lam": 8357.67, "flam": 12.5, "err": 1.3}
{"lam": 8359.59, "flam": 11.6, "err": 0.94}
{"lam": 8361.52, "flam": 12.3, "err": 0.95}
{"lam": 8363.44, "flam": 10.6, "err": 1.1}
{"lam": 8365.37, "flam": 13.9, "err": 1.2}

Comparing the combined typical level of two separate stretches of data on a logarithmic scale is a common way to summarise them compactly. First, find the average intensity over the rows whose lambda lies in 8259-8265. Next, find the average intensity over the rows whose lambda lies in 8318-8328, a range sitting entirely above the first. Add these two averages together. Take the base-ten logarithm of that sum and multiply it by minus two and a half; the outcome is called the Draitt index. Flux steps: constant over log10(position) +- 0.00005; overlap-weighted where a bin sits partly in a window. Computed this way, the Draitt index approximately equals -3.477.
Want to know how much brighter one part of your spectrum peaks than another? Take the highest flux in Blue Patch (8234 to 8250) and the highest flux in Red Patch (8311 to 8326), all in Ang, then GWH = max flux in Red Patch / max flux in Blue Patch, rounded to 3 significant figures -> 1.01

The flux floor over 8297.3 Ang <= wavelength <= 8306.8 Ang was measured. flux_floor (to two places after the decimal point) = 9.91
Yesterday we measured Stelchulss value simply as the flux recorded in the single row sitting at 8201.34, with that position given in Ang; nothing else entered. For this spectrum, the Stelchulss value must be 12.5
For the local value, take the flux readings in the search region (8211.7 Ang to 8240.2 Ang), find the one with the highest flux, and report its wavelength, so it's 8229.72 Ang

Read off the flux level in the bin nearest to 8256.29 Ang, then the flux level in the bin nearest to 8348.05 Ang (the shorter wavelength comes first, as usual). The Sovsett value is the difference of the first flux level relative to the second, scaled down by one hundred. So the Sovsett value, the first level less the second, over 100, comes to 0.019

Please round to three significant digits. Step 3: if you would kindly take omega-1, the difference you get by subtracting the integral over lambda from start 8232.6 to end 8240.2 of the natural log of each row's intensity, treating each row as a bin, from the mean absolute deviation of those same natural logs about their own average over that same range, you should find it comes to -19.5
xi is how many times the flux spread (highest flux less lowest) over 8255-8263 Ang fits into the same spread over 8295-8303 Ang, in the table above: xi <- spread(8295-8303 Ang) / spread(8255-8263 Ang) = 4.7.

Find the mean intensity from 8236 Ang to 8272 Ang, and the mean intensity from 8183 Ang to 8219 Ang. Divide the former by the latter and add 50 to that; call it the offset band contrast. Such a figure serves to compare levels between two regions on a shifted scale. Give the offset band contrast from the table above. 51.0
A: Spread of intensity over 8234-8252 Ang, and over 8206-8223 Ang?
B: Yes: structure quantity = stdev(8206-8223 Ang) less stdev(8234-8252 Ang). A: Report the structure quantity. 0.04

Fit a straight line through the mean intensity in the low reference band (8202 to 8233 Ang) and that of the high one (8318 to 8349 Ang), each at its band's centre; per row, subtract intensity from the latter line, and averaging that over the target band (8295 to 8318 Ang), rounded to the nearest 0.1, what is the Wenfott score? 0.3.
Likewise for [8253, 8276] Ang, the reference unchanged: 0.1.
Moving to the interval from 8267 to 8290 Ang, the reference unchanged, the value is -0.6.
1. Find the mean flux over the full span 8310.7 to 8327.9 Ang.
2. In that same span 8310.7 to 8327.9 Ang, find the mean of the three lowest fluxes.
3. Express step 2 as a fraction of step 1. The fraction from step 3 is 0.915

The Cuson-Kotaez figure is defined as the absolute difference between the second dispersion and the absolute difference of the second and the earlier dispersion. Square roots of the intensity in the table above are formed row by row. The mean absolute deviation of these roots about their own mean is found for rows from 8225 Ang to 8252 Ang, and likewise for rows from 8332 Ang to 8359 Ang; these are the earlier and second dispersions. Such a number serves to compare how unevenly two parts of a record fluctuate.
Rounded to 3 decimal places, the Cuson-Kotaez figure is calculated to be 0.090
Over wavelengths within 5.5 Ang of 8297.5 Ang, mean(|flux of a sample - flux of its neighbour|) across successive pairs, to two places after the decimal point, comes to 2.52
